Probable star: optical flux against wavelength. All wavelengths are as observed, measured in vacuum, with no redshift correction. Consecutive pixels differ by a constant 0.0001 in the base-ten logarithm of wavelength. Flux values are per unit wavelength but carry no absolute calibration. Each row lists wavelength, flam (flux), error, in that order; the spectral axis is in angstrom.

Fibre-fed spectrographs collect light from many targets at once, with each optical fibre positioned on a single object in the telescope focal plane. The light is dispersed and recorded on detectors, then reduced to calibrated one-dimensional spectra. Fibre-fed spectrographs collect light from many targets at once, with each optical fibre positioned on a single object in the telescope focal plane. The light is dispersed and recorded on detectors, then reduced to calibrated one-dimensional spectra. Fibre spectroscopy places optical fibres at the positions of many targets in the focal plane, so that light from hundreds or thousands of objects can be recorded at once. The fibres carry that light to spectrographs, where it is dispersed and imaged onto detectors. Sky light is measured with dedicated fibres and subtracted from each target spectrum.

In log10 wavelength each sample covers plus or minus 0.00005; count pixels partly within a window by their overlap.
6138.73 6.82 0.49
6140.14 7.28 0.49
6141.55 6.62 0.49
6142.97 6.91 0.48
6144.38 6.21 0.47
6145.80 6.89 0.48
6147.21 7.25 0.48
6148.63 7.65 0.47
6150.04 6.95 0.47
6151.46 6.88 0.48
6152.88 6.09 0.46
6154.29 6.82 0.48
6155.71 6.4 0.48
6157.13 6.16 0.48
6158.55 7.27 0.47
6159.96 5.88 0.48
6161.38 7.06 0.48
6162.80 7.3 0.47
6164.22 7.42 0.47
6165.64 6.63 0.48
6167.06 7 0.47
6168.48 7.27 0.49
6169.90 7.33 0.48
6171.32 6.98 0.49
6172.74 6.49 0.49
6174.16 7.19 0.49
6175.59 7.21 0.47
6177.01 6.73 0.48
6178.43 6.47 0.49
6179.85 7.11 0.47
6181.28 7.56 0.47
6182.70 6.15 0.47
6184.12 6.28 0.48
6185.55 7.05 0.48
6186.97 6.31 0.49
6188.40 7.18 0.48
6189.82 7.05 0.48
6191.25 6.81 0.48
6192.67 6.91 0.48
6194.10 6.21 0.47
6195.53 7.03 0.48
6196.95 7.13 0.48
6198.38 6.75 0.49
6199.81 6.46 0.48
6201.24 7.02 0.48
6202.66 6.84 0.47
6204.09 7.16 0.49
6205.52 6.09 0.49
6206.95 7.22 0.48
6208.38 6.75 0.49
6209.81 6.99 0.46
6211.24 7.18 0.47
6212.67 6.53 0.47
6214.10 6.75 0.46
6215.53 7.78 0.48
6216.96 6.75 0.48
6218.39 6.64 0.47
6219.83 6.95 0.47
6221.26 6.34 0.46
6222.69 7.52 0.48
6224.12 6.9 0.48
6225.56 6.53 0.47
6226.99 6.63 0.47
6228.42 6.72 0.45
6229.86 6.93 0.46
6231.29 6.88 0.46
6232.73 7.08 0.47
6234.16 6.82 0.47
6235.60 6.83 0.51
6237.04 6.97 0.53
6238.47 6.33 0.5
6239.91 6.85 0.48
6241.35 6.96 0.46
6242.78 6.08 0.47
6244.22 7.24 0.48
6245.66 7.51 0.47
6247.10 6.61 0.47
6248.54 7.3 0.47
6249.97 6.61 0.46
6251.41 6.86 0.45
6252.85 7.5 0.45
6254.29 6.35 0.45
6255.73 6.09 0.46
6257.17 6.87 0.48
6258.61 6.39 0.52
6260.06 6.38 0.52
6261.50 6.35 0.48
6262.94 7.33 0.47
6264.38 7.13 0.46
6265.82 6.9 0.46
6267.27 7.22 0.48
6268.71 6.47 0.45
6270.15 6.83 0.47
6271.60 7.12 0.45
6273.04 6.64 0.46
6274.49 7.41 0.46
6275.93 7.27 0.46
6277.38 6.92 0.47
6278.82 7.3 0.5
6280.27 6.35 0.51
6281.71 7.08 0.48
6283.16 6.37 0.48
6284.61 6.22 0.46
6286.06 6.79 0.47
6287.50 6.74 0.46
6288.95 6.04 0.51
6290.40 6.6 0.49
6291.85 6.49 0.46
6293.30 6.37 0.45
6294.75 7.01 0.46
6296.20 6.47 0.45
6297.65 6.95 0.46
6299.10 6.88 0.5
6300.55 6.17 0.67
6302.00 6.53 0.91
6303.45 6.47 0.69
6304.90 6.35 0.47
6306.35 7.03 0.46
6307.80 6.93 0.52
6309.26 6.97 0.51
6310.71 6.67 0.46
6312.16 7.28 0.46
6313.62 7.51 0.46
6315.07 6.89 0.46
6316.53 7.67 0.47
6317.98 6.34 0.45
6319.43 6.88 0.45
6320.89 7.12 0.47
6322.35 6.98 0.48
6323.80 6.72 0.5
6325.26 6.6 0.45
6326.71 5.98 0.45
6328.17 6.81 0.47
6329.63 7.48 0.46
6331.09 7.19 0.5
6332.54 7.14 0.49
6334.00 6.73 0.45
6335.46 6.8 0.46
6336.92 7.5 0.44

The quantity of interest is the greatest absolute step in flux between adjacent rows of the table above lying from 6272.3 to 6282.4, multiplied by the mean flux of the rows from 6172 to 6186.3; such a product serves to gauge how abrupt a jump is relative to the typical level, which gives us 6.5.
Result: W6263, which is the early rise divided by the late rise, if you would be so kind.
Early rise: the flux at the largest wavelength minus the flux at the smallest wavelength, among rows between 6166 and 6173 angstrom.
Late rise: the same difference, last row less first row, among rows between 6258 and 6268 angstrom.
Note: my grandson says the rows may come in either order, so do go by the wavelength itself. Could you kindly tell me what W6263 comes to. -0.61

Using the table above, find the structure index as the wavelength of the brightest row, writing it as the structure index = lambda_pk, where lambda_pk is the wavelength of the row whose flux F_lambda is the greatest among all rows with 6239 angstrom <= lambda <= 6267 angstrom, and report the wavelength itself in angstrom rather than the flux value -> 6245.66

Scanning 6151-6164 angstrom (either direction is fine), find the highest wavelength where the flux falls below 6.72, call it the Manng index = 6159.96 angstrom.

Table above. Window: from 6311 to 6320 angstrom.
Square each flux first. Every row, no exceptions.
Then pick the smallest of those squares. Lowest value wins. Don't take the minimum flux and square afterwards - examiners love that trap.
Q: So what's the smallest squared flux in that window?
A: 40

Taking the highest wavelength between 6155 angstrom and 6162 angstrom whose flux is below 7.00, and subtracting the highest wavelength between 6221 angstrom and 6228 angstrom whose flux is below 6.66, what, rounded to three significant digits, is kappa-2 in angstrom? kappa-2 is -67.0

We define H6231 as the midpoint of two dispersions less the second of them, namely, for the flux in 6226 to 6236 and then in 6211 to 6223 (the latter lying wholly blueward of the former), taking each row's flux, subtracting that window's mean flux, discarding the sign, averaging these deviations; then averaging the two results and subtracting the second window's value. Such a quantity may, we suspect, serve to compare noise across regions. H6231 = -0.13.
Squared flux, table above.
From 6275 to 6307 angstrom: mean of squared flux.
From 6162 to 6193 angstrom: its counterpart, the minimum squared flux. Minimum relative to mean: 0.85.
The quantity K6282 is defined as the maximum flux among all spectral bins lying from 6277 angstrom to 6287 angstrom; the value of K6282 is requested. 7.3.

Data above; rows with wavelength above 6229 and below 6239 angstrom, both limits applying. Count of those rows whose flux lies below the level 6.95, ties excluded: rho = 5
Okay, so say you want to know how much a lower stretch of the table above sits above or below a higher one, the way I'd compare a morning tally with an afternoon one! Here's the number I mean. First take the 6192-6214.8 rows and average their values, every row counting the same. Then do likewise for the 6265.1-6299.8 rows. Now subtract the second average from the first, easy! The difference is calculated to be 0.05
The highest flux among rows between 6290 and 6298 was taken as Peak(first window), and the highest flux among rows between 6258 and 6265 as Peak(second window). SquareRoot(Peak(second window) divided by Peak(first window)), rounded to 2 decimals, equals 1.02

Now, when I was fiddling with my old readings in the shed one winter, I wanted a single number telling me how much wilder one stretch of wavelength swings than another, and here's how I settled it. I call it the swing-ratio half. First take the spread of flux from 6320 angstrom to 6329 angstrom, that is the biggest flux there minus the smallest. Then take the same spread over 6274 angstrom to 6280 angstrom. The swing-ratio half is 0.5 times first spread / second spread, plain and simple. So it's 1.16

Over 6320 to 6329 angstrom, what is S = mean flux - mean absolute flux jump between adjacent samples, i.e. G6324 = 6.31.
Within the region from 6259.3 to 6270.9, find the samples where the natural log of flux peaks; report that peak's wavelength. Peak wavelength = 6262.94 angstrom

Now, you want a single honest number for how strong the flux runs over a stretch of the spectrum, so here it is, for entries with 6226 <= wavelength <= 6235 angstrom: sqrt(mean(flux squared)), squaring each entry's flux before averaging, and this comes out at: 6.84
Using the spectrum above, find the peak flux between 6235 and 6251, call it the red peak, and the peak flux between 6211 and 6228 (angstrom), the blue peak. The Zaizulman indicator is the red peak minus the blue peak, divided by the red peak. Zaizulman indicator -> -0.04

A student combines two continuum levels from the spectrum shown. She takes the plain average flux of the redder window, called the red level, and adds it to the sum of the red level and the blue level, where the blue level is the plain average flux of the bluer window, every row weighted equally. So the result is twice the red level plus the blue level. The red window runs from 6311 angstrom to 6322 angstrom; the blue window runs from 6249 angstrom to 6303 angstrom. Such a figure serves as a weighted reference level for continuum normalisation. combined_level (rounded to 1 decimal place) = 20.9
